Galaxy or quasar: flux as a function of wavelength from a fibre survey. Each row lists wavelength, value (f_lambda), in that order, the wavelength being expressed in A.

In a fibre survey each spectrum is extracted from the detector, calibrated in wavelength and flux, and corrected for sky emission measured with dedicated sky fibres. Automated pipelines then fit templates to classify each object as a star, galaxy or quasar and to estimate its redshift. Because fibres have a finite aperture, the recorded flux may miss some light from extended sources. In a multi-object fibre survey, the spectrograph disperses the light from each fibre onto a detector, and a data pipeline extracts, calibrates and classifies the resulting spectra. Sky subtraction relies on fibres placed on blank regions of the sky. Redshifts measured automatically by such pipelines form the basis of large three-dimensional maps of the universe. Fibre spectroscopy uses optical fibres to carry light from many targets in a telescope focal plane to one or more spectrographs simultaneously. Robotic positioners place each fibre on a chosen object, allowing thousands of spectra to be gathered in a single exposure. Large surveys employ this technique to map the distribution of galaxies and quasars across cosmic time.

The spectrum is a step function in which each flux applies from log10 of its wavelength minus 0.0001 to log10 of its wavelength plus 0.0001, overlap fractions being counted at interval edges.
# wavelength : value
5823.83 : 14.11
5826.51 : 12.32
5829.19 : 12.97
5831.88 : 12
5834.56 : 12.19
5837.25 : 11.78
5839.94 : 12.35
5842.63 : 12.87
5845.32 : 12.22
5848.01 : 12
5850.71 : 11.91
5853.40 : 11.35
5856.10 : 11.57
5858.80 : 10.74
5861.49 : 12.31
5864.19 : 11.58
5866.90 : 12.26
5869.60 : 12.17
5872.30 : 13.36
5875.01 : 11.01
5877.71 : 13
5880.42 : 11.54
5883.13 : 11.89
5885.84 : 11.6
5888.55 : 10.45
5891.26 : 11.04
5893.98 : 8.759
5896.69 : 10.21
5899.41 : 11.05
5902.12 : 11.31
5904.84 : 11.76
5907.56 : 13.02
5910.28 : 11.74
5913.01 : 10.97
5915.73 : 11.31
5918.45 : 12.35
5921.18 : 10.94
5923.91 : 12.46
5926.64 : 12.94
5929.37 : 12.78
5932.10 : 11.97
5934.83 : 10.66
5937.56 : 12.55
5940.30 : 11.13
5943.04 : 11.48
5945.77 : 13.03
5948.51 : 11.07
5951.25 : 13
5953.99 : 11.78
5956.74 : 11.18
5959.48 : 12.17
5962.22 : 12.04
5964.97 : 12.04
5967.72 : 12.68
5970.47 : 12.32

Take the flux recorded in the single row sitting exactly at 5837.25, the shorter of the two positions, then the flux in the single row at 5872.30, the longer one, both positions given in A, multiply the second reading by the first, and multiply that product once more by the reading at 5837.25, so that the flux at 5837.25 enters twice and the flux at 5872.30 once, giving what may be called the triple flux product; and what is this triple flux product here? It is 1854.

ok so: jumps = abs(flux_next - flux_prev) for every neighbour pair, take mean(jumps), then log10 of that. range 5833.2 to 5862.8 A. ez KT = -0.25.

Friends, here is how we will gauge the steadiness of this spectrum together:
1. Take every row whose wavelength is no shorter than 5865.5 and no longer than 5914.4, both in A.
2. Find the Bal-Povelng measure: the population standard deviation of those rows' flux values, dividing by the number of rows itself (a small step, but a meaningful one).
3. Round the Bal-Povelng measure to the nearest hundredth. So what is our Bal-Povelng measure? 1.07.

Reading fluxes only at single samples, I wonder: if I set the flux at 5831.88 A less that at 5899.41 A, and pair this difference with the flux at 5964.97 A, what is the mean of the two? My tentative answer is 6.5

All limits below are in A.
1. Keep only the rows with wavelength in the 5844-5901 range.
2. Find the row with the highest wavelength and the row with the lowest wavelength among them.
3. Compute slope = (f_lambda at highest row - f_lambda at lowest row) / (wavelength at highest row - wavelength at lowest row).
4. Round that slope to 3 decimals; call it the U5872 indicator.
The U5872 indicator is -0.022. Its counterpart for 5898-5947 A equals 0.043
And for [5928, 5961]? -0.020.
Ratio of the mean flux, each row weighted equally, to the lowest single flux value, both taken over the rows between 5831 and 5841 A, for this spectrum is 1.03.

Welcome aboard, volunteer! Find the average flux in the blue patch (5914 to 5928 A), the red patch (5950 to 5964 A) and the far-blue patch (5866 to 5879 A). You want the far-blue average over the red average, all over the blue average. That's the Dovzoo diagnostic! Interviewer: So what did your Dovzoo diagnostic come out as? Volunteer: 0.086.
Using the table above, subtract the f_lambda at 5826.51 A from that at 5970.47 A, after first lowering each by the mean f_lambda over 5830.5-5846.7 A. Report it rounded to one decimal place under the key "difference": 0.0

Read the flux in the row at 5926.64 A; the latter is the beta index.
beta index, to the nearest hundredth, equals 12.94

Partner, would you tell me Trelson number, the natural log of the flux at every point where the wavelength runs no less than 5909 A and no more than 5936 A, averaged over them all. 2.47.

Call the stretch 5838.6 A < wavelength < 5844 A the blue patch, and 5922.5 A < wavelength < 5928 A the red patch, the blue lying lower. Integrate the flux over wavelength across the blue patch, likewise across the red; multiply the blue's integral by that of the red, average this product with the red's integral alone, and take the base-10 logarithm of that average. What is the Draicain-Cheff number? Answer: 3.38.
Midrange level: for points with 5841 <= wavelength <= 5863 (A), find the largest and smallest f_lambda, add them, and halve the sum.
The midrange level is 11.8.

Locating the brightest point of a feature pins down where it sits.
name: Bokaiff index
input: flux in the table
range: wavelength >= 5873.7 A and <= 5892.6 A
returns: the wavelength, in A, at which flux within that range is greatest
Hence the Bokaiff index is 5877.71 A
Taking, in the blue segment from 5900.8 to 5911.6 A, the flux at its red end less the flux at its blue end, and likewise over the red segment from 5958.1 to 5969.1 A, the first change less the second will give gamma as -0.1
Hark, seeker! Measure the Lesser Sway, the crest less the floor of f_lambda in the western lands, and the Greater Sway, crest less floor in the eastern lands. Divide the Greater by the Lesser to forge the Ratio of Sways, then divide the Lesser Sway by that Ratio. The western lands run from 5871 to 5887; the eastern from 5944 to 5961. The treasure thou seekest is 2.8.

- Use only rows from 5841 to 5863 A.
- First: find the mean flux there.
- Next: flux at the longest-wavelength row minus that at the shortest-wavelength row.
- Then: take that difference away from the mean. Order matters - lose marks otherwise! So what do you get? 12.4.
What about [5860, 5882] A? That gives 12.9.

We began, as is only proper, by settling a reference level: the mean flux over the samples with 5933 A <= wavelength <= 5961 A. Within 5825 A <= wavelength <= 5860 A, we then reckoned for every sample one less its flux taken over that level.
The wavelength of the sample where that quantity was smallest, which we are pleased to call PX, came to 5829.19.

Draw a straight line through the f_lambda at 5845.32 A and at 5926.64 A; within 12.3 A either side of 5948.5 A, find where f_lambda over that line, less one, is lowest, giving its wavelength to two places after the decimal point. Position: 5948.51 A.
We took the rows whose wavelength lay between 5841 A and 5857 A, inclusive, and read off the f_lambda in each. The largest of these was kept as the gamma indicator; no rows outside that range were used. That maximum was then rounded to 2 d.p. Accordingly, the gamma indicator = 12.87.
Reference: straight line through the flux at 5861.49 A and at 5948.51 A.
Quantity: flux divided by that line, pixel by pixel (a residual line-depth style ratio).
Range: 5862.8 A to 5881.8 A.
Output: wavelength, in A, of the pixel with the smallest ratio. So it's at 5875.01 A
